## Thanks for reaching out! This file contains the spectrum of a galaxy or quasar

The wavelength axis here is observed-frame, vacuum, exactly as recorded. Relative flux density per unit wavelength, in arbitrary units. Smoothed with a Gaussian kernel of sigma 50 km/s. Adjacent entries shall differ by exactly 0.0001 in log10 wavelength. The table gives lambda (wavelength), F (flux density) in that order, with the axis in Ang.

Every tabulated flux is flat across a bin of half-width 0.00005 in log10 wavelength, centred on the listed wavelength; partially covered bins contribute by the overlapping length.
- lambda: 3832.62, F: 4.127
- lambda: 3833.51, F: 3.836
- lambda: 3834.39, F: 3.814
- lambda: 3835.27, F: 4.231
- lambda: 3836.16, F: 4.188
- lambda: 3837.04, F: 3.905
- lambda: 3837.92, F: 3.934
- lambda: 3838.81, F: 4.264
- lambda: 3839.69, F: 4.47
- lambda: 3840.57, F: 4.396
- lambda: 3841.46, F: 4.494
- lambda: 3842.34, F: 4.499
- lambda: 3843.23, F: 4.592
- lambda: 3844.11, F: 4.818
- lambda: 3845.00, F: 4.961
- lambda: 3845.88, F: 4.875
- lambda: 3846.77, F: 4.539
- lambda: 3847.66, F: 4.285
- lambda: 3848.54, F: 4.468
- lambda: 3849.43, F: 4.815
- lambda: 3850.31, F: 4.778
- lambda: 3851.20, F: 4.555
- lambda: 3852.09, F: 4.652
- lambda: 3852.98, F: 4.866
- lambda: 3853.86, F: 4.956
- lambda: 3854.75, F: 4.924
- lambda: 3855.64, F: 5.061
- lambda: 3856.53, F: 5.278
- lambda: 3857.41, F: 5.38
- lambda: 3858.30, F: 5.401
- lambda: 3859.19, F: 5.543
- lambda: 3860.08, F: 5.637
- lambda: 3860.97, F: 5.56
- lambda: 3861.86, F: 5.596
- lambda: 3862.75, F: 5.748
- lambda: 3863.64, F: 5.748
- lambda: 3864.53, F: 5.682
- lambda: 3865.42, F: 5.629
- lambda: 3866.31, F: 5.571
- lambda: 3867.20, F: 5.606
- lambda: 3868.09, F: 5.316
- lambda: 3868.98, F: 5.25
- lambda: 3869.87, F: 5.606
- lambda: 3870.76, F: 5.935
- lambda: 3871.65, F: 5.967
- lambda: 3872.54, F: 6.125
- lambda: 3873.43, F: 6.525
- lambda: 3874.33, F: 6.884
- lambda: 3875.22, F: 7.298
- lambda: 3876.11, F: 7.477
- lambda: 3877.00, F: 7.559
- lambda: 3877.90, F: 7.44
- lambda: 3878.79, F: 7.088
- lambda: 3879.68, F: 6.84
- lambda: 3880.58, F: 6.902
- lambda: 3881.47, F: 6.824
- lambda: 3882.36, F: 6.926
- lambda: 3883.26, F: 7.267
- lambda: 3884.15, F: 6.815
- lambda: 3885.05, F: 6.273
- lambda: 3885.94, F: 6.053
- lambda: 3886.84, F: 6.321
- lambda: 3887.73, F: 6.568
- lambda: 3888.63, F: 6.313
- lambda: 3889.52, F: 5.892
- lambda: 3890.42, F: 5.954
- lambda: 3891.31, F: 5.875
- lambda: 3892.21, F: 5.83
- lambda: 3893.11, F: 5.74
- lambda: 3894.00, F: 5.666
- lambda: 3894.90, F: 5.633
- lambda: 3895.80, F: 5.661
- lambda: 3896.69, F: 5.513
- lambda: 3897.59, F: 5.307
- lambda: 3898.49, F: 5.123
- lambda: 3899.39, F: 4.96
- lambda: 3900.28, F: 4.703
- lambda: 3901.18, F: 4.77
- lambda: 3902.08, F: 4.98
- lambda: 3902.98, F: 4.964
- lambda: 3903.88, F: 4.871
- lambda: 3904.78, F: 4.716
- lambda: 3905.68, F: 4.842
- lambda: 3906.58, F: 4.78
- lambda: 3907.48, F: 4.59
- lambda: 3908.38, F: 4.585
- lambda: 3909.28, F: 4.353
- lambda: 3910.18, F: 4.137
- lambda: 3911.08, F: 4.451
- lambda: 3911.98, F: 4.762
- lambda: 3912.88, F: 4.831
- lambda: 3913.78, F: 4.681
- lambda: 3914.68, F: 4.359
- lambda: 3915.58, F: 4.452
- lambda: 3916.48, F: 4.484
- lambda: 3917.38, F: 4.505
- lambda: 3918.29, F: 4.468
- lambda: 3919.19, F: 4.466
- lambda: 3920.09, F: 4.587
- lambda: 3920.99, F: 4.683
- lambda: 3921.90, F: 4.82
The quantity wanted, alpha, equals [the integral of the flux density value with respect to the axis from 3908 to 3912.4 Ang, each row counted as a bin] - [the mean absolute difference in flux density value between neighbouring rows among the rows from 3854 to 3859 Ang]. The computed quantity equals 19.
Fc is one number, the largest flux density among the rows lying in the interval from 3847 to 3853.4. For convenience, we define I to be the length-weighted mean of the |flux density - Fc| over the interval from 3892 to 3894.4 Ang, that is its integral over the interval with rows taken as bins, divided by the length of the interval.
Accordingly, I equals 0.9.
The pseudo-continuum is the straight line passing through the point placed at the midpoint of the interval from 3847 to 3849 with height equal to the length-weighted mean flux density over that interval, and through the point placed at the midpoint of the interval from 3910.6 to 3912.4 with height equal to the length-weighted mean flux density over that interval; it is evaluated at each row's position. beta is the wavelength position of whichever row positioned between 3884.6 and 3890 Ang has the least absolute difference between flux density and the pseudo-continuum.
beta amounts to 3889.52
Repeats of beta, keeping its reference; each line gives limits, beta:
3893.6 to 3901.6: 3900.28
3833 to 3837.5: 3835.27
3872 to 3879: 3872.54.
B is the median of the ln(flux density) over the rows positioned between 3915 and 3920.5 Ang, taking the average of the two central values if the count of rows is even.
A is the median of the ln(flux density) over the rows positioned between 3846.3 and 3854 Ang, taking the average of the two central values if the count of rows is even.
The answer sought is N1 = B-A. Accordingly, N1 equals -0.04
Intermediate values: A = 1.54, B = 1.50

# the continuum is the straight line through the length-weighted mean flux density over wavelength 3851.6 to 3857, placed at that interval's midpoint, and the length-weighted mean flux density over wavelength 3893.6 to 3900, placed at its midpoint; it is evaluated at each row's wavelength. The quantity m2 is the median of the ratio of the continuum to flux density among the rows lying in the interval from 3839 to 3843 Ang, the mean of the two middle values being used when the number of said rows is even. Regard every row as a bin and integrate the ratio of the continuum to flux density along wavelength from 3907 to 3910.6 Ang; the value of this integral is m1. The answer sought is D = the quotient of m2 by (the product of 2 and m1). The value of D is 0.120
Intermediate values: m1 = 4.5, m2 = 1.08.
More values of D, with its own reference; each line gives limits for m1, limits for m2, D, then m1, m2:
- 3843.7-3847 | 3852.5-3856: 0.150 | 3.3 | 1.00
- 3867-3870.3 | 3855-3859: 0.151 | 3.1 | 0.94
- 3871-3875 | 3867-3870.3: 0.145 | 3.2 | 0.94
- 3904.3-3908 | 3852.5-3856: 0.117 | 4.3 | 1.00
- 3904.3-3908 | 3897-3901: 0.125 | 4.3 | 1.07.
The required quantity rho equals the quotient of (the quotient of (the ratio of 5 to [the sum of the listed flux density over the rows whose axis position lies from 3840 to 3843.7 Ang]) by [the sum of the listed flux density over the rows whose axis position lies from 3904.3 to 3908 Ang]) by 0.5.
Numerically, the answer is 0.0294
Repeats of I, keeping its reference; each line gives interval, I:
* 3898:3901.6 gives 0.2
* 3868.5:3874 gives 1.1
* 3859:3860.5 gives 0.7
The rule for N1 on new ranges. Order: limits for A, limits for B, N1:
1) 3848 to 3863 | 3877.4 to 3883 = 0.31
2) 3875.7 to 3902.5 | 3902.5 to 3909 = -0.23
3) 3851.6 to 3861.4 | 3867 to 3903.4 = 0.12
